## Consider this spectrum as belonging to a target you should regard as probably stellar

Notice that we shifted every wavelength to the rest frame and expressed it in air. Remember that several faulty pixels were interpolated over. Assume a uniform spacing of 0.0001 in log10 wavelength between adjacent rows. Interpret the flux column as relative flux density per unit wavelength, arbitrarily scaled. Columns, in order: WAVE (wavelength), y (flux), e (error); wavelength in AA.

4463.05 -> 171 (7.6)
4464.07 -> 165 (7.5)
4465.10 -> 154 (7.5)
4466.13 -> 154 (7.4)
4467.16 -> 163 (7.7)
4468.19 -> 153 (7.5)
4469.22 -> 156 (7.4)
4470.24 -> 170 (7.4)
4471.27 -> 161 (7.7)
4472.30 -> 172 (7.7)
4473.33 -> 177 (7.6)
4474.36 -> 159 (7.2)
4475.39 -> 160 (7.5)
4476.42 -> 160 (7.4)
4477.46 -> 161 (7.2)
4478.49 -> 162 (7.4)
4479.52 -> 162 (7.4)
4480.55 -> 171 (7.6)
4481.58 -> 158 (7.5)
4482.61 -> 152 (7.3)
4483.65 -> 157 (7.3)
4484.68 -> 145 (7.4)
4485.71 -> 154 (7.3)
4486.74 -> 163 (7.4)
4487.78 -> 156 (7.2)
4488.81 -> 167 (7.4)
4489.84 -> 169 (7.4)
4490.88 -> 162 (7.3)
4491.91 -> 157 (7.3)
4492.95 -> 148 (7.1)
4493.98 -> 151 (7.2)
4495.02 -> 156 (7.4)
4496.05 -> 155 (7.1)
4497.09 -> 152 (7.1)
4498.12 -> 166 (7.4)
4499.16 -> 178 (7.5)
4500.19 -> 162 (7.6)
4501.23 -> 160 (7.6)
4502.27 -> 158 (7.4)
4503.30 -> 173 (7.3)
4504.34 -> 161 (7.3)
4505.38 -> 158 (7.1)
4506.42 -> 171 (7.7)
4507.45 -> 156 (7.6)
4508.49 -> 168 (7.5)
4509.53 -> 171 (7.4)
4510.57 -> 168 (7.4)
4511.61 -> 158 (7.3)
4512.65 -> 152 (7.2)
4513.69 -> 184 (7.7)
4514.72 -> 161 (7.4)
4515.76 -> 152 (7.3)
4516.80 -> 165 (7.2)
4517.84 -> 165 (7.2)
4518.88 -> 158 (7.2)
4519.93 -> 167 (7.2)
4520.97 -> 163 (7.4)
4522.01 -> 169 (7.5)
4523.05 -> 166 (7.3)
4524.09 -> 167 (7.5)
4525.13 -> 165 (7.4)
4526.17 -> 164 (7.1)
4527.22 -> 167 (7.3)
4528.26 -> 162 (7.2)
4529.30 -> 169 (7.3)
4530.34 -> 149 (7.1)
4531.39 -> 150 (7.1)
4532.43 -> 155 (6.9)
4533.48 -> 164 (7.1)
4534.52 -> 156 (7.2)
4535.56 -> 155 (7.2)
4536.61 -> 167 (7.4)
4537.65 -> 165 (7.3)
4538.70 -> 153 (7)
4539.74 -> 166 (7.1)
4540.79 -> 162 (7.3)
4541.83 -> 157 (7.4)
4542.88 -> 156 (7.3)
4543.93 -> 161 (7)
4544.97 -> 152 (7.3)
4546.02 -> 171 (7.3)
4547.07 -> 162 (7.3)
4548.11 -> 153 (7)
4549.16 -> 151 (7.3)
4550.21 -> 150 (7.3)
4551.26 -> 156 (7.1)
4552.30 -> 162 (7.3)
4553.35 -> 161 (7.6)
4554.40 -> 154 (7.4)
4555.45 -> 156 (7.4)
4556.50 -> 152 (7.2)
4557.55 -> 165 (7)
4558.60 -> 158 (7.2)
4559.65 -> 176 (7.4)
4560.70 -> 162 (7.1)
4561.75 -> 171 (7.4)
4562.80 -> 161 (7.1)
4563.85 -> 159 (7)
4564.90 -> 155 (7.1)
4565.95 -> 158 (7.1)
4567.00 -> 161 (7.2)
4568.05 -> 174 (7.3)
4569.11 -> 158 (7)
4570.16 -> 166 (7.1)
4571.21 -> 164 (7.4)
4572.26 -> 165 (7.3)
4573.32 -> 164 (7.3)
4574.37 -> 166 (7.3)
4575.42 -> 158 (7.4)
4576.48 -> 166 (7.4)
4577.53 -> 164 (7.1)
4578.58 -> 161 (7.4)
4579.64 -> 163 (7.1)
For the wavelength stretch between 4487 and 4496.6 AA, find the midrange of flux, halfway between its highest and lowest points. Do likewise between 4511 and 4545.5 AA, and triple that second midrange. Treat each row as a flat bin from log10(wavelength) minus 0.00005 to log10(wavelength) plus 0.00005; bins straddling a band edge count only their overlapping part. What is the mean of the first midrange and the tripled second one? 329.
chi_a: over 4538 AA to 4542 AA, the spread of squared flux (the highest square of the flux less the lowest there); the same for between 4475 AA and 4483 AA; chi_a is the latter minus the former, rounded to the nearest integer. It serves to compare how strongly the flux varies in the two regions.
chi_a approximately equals 1990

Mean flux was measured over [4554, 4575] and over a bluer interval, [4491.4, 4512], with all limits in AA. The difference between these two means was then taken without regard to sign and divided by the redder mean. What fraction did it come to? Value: 0.006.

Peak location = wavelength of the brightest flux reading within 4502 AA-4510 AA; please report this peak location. 4503.30 AA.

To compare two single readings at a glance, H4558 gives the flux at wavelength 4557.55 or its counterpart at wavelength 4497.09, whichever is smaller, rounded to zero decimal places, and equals 152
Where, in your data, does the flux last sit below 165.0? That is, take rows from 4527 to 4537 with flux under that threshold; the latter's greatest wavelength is 4535.56 AA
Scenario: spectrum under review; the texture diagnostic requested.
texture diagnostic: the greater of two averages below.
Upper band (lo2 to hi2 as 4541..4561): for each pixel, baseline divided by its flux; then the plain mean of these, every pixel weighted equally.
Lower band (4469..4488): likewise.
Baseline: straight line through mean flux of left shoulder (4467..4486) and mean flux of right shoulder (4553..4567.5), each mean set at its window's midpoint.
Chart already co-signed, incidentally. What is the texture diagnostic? 1.01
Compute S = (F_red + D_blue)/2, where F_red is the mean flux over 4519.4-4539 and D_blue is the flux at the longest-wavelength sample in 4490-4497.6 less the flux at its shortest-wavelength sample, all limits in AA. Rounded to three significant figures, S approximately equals 75.9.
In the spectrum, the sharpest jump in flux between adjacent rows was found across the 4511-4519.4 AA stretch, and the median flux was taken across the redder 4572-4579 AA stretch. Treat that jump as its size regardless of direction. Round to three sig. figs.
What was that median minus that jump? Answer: 132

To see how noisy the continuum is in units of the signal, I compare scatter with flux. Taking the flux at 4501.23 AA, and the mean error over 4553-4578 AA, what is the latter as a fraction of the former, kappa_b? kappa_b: 0.045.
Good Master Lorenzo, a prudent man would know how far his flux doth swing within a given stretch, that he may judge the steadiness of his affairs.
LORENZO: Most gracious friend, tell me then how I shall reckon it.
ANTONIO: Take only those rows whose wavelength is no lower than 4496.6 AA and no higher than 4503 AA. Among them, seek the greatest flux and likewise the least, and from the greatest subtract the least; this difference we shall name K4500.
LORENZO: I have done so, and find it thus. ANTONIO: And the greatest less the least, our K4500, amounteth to 26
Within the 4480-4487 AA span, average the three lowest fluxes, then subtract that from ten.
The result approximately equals -140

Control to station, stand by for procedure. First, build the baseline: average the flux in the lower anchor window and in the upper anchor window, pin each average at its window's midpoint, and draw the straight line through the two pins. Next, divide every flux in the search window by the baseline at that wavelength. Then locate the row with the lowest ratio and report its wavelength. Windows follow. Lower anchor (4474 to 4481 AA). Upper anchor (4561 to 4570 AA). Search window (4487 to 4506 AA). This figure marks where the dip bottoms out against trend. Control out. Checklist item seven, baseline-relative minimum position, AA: 4492.95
